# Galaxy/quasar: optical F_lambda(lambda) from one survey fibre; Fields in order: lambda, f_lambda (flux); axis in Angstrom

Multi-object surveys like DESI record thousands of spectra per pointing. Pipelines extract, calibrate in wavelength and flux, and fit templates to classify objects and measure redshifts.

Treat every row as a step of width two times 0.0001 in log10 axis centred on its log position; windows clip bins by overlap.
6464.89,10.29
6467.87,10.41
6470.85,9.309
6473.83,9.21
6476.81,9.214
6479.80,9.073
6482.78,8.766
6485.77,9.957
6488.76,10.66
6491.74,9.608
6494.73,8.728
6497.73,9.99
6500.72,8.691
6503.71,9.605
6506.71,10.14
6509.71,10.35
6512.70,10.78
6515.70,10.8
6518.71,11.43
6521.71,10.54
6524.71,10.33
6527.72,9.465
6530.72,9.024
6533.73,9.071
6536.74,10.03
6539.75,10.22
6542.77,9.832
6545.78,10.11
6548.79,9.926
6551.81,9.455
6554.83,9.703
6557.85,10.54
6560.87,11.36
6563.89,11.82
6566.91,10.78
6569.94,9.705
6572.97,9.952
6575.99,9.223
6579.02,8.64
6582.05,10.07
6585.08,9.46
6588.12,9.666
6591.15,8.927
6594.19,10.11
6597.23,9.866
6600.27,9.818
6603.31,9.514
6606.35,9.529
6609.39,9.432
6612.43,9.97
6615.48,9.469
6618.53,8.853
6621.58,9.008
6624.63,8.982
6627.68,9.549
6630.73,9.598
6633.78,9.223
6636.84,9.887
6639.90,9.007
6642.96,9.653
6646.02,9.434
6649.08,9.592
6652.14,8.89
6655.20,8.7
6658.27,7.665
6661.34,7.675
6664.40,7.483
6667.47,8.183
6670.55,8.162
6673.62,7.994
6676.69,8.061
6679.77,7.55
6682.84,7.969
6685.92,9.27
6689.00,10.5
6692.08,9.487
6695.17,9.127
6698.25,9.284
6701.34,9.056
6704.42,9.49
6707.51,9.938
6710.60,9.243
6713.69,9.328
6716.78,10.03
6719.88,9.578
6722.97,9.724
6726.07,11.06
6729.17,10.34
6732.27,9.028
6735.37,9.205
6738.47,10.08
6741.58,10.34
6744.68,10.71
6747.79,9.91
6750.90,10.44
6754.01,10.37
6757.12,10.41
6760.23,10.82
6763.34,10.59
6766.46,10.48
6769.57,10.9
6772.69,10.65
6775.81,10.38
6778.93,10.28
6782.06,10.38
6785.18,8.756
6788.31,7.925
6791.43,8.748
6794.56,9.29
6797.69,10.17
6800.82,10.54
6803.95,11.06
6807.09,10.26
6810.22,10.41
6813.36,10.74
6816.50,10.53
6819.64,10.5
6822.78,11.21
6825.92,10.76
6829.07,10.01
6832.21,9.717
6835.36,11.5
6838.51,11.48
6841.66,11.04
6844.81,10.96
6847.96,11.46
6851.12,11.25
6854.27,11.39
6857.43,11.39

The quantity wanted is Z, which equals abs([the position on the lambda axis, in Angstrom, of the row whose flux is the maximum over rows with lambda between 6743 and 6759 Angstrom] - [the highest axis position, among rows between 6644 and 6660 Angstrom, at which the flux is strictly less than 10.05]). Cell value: 86.4 Angstrom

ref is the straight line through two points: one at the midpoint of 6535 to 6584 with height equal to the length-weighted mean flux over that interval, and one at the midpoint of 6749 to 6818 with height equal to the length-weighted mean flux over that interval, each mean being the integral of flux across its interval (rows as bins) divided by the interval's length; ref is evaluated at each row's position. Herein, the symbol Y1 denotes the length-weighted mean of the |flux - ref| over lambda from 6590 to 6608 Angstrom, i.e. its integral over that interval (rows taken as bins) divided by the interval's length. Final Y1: 0.46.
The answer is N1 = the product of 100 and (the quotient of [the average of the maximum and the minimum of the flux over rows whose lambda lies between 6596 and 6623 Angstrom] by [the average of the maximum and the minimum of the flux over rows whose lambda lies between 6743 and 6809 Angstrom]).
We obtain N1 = 99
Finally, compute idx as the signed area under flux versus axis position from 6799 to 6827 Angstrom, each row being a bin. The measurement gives 299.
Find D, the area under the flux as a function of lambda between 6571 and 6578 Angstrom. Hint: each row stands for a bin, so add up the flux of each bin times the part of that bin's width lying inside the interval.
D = 67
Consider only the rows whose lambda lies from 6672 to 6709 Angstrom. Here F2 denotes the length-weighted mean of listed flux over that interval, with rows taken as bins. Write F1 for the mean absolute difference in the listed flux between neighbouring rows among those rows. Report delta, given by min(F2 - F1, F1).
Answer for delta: 0.56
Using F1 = 0.56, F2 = 9.0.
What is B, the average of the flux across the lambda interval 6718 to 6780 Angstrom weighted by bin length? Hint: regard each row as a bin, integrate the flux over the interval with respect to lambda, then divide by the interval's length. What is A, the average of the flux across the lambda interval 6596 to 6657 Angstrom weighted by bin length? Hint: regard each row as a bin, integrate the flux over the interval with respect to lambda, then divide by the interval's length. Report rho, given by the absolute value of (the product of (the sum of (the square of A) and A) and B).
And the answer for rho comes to 1001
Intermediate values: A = 9.4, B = 10.3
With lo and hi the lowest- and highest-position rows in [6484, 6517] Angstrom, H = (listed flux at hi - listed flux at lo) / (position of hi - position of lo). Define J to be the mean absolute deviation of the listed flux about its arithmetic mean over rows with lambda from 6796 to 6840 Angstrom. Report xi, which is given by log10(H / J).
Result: -1.17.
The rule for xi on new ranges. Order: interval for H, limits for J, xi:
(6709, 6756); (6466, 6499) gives -1.31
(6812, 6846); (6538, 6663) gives -1.88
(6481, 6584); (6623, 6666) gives -1.67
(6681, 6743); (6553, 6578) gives -1.26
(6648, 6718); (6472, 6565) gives -1.99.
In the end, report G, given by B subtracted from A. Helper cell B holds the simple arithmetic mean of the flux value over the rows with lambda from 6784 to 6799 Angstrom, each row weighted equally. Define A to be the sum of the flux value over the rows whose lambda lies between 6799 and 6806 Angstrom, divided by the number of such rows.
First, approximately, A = 10.8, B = 9.0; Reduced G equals 1.8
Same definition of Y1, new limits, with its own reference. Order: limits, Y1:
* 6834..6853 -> 1.07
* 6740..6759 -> 0.29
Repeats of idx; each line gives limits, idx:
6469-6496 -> 254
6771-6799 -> 269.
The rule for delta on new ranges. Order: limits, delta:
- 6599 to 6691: 0.43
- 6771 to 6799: 0.65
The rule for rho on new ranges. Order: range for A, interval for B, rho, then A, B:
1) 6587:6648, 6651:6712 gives 862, 9.5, 8.7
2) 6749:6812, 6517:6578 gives 1143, 10.1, 10.1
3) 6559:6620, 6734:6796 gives 1065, 9.8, 10.0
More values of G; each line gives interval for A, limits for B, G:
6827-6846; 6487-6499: 1.0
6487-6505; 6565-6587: -0.1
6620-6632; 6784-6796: 0.6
